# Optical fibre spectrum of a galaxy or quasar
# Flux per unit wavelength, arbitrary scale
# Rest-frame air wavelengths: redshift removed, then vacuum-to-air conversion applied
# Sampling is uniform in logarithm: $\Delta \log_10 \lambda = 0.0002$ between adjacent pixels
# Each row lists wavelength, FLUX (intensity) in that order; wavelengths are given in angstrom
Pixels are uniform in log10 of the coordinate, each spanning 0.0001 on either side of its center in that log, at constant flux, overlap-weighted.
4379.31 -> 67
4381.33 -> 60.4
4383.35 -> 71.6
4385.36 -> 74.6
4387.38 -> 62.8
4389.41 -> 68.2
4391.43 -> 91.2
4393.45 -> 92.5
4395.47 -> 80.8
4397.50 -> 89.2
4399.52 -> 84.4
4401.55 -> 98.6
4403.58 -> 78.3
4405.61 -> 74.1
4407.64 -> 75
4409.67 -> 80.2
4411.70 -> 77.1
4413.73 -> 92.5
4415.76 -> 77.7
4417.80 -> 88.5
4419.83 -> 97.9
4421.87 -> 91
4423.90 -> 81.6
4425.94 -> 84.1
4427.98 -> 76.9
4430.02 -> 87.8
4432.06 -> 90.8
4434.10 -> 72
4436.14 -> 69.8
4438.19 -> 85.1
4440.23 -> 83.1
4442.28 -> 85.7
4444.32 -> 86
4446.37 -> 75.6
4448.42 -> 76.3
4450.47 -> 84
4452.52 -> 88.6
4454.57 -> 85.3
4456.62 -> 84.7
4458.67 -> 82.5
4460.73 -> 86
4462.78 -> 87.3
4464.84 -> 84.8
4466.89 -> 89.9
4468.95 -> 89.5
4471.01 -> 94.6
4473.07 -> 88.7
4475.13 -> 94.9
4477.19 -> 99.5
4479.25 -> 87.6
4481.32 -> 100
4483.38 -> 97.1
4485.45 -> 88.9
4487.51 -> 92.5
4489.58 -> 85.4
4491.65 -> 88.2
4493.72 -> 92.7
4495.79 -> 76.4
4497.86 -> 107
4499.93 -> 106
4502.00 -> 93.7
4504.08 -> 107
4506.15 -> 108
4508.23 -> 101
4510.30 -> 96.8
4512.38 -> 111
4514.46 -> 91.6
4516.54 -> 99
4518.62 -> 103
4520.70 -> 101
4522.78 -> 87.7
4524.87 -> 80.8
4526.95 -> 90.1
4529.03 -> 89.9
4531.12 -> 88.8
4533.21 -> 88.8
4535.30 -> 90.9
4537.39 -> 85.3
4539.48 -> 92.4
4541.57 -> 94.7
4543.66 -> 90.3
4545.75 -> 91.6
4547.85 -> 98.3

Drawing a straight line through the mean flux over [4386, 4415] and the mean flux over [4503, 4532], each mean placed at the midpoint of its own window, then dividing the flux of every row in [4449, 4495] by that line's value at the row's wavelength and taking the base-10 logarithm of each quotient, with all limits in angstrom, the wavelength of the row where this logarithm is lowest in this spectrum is 4489.58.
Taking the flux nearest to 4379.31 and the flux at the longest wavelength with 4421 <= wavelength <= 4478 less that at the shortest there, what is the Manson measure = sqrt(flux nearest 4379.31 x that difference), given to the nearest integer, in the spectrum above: 24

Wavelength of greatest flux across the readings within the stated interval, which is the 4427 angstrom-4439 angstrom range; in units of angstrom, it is 4432.06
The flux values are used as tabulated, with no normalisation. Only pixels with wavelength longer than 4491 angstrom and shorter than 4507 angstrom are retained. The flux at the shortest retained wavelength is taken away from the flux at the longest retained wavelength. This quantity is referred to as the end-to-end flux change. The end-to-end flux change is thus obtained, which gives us 20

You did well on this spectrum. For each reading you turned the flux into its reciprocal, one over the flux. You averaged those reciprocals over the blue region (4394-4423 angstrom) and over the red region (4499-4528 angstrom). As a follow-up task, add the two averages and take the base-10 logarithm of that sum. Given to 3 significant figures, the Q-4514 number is -1.65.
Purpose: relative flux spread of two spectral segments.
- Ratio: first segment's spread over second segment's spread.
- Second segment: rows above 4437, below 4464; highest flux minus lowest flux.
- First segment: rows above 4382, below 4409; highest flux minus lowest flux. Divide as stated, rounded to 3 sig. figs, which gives 2.75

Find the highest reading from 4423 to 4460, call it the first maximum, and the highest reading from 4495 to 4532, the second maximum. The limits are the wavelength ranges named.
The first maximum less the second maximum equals -20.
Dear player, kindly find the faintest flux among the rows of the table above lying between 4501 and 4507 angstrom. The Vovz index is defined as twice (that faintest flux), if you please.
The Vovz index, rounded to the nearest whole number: 187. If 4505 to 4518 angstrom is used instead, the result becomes 183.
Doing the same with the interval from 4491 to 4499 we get 153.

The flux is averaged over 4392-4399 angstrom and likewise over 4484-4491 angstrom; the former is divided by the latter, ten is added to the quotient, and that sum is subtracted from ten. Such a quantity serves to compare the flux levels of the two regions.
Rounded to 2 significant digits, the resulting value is -0.98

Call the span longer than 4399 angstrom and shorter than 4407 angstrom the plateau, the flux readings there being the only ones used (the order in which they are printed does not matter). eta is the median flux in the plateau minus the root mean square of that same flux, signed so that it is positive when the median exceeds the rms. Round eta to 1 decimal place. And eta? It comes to -3.0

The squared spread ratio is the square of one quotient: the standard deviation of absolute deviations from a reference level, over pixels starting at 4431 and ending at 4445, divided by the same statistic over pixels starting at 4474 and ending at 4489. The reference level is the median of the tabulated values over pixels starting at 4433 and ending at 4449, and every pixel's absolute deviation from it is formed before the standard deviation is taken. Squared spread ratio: 0.29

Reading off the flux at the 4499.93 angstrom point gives 106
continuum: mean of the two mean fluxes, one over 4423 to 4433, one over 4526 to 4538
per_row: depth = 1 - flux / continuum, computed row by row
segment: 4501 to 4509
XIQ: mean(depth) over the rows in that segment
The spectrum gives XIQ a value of -0.18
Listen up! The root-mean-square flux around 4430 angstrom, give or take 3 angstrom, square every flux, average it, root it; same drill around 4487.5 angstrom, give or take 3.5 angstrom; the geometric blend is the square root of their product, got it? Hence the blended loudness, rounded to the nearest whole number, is 87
